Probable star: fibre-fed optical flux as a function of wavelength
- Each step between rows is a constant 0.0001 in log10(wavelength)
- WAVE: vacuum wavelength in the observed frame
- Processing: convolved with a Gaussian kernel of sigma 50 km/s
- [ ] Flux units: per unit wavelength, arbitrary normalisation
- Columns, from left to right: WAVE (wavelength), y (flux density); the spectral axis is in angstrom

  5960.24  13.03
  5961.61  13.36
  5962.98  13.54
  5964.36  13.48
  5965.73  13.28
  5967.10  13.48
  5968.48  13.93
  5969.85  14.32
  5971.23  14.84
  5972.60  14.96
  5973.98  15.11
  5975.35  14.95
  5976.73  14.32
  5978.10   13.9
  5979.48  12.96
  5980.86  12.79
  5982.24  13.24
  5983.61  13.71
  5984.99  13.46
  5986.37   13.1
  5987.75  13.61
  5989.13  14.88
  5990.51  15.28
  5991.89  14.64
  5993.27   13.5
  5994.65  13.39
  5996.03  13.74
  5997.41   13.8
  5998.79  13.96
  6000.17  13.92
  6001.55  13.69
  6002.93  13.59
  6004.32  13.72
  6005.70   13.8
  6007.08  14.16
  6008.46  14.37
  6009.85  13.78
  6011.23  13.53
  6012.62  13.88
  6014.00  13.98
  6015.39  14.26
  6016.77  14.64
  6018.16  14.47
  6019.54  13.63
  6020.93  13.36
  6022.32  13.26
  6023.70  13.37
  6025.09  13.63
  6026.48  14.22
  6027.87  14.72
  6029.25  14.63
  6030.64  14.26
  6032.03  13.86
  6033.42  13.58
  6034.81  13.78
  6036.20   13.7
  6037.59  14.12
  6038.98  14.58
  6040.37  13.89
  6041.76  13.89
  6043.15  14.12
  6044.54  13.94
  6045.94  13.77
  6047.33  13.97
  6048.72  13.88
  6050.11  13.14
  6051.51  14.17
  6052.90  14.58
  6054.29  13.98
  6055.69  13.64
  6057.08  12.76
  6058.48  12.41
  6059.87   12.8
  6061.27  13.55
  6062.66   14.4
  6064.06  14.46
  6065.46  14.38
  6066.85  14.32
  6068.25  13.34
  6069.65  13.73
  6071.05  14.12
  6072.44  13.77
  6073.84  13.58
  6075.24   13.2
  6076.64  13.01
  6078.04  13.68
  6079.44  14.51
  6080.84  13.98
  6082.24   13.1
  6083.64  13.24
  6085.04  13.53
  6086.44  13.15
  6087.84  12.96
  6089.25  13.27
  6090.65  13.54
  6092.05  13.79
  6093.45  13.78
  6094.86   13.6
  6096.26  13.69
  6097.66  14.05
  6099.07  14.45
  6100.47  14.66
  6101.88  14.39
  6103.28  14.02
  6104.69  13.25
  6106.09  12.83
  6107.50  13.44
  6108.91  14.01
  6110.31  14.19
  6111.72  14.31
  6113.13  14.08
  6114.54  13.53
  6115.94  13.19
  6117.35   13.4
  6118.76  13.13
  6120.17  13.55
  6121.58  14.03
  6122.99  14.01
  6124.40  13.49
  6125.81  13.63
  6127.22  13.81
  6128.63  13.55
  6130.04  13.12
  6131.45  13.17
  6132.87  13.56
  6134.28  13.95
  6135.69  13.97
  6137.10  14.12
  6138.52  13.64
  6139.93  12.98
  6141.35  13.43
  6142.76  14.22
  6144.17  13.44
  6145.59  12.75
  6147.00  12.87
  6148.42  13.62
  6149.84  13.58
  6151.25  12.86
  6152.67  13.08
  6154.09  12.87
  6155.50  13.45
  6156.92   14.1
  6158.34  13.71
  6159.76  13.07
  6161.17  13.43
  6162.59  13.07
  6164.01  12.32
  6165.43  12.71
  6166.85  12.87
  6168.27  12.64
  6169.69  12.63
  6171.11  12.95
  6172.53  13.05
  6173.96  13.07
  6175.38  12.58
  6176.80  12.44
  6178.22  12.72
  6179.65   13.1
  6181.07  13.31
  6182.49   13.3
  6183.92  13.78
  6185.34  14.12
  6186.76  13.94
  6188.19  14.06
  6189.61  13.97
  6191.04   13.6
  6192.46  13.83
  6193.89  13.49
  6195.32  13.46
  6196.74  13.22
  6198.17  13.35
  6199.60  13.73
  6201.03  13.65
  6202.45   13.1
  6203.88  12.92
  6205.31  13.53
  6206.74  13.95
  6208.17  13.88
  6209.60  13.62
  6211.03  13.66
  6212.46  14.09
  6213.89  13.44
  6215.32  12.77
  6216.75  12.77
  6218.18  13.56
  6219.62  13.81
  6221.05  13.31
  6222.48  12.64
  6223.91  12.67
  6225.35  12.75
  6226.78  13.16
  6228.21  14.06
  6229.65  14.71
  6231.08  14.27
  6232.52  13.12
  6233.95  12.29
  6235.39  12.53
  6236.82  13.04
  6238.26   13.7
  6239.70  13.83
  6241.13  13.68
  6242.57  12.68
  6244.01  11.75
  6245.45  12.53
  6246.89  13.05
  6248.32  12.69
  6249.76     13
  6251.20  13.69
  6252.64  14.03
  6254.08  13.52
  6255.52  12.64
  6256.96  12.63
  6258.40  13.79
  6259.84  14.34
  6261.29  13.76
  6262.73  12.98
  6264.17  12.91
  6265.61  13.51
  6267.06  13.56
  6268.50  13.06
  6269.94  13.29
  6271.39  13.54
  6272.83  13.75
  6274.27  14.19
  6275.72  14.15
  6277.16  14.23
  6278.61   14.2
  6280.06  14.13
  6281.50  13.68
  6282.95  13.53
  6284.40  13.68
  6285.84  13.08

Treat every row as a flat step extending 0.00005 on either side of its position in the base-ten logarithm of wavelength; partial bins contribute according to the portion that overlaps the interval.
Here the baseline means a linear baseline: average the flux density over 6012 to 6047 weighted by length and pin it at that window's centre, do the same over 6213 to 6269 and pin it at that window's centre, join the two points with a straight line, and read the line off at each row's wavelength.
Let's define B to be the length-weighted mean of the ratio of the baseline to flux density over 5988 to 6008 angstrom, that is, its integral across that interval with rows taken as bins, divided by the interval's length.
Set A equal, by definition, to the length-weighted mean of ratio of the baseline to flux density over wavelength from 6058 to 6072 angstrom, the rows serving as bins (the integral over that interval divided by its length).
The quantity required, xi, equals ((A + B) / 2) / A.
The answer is 1.00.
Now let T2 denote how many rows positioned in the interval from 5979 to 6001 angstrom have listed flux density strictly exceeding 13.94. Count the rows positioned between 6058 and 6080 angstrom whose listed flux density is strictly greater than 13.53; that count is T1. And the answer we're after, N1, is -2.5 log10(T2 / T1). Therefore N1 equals 1.1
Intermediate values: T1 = 11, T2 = 4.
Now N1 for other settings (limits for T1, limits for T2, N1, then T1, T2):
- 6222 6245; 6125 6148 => 0.4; 6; 4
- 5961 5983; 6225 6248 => 1.2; 9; 3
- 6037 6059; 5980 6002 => 1.3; 13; 4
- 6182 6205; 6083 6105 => 0.6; 9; 5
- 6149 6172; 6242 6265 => 0.4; 3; 2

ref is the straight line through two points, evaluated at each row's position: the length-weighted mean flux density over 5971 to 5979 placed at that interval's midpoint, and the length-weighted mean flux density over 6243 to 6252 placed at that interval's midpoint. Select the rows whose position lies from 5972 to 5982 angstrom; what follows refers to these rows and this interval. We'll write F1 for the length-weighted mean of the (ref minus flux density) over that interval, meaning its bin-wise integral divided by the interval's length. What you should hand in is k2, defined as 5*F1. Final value 3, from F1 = 0.5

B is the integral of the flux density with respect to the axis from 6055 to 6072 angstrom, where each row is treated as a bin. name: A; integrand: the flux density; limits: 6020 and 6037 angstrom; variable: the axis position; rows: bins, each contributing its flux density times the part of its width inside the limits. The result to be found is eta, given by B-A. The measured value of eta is -3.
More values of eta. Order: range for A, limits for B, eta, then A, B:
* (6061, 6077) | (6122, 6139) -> 11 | 222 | 232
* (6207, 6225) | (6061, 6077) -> -19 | 240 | 222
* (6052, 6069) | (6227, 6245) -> 6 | 233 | 239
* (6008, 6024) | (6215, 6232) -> 5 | 222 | 228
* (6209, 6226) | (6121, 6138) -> 7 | 225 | 233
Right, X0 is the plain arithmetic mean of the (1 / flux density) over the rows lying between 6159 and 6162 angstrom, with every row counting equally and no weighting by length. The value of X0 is 0.0755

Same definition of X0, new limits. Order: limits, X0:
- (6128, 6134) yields 0.0749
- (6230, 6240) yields 0.0756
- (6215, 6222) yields 0.0756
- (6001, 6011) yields 0.0721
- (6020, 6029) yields 0.0728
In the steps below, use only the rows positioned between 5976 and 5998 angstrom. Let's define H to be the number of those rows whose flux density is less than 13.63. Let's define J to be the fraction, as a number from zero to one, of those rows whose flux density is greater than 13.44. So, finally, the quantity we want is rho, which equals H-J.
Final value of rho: 7.3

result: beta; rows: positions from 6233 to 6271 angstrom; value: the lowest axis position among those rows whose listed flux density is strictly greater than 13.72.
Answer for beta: 6239.70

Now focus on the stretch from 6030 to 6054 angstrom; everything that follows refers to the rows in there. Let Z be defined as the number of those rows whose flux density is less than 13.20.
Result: 1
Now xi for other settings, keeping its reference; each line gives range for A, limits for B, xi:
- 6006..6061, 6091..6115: 0.99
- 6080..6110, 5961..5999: 1.01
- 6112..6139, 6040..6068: 1.00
